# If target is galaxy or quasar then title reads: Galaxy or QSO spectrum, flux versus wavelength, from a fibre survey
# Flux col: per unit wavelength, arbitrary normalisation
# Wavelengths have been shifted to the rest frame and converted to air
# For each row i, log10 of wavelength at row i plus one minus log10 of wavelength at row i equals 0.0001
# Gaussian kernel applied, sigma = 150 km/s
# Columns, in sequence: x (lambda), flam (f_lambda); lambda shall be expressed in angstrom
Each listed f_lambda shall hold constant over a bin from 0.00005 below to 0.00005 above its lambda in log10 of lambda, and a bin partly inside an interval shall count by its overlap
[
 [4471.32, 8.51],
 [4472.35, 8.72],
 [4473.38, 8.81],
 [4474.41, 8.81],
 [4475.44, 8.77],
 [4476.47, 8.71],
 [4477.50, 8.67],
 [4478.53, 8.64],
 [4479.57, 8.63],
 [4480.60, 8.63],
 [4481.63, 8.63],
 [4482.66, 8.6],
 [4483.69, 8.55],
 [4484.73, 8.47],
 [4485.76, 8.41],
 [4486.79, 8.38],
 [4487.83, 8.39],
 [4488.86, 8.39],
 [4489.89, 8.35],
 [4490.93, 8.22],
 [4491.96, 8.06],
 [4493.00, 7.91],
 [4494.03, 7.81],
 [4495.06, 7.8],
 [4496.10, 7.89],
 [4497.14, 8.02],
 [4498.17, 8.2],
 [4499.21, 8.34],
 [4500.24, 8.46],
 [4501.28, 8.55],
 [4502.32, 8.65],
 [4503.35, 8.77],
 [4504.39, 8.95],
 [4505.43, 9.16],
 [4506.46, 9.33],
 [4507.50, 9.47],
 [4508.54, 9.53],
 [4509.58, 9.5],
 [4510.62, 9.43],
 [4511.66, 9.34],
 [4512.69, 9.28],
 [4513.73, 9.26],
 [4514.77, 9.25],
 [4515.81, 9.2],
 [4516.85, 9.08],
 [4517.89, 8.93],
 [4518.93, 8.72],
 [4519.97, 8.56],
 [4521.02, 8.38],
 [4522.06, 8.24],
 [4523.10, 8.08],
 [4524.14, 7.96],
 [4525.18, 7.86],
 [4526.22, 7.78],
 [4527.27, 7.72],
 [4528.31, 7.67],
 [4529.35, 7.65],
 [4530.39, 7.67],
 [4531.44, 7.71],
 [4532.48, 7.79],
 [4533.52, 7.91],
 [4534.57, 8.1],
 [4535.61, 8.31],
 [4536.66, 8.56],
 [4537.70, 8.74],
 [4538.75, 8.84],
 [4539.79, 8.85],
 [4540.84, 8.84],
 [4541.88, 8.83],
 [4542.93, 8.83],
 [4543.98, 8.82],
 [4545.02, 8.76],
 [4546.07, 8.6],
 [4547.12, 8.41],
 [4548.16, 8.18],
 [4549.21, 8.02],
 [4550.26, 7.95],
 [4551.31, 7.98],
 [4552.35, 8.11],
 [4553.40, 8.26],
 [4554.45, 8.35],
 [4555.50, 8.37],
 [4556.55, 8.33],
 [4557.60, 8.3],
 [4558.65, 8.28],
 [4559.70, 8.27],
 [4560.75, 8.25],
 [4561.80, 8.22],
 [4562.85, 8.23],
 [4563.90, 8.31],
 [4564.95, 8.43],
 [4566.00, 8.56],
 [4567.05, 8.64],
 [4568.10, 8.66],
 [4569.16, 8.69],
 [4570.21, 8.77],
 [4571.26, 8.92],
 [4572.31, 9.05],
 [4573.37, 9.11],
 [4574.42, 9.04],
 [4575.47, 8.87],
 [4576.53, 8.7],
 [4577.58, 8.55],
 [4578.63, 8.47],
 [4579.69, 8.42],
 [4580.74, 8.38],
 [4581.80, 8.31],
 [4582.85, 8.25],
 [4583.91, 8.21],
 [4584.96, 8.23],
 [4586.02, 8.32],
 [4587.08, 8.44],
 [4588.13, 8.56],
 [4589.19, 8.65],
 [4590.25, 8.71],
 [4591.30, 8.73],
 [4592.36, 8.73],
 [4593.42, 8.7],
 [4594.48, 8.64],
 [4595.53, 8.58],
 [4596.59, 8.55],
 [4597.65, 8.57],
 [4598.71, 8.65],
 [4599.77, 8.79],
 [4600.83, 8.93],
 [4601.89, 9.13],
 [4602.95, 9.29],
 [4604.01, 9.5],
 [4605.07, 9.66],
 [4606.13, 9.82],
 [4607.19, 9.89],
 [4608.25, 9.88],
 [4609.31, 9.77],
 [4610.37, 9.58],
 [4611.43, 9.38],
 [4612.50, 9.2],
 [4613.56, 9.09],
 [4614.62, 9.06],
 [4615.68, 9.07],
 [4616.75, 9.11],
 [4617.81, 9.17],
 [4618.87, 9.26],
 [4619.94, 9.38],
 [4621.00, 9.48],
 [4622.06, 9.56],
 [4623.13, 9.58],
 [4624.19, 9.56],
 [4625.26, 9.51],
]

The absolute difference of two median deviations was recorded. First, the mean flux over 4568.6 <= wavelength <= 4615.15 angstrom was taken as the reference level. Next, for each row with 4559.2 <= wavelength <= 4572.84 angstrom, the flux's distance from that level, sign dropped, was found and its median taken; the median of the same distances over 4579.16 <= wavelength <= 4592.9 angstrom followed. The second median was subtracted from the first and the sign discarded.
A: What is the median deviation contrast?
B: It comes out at 0.14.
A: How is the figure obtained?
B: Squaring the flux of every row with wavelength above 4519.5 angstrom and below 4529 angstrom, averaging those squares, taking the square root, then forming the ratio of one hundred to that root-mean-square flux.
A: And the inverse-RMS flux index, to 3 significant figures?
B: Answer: 12.4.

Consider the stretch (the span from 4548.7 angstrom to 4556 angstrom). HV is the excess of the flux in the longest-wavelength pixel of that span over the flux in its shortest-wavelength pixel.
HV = 0.35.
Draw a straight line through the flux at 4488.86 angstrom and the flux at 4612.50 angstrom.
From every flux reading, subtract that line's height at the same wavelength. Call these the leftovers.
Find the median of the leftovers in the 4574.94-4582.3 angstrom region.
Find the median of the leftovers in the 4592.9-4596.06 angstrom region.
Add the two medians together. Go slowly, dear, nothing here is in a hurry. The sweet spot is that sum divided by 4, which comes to -0.24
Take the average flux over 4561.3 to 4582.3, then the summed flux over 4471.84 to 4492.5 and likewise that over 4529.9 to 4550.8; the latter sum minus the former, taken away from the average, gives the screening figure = 12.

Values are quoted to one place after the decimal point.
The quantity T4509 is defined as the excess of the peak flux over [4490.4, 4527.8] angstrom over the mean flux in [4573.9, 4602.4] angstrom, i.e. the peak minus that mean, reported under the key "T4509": 0.9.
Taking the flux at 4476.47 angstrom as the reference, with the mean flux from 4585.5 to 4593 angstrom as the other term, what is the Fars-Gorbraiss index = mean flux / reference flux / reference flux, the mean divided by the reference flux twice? 0.113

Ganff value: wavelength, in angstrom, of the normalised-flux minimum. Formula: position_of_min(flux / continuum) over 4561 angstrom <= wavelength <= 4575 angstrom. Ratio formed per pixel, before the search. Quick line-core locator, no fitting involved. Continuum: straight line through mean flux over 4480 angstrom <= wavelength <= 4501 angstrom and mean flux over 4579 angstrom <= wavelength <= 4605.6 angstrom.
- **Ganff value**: 4561.80 angstrom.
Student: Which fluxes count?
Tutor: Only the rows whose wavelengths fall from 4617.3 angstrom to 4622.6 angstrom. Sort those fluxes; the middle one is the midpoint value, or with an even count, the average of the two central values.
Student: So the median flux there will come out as 9.4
